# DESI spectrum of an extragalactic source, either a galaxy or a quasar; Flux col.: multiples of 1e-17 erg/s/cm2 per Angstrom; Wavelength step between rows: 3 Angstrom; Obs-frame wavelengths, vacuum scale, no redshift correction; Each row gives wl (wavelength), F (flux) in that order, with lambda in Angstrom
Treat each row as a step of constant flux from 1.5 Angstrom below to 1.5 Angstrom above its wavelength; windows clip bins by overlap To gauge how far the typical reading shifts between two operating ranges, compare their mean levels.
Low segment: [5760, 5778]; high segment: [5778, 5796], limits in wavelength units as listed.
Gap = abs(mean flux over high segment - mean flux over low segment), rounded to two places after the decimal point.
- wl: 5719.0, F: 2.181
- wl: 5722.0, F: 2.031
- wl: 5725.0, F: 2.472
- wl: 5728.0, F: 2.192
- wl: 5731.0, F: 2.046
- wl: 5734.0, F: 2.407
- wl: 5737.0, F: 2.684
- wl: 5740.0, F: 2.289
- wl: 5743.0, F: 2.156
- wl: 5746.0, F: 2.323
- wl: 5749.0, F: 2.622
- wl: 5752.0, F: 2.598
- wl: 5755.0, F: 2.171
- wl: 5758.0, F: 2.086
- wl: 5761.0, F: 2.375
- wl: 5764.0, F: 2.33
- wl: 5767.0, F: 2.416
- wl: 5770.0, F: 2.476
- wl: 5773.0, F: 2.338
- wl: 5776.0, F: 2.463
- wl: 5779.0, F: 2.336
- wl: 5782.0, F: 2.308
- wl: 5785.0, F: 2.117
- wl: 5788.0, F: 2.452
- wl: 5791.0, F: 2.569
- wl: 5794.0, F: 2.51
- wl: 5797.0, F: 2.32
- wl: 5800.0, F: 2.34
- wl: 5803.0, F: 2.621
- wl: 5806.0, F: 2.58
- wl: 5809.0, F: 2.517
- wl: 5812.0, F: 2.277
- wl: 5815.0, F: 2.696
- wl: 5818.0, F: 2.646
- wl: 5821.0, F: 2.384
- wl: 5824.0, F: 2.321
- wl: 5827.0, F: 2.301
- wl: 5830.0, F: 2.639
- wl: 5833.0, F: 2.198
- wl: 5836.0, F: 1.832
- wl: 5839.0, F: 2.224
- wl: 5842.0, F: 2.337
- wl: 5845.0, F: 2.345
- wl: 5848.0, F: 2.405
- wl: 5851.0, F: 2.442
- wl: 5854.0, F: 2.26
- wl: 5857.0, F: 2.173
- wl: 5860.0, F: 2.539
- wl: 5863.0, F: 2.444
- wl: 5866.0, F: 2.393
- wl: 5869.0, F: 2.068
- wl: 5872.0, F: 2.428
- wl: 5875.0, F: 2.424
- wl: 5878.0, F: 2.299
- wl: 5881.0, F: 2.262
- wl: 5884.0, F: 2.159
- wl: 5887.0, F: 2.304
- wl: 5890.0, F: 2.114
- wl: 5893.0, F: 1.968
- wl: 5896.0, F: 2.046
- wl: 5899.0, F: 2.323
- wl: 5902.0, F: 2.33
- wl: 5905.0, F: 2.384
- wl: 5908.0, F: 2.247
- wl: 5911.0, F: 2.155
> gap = 0.02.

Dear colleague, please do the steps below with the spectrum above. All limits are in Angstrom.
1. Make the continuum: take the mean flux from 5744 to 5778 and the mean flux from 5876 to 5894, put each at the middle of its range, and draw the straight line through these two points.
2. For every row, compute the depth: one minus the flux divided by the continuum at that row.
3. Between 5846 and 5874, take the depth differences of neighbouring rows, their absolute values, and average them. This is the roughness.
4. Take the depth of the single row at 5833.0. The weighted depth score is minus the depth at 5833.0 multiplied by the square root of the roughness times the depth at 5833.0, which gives -0.002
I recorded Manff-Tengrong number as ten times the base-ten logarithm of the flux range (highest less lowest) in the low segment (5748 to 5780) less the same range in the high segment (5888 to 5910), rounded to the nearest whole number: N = -9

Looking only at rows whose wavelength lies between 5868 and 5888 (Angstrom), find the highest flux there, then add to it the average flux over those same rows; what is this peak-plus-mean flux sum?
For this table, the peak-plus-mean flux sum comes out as 4.71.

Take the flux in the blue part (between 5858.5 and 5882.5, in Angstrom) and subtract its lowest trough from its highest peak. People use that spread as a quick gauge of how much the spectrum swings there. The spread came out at 0.47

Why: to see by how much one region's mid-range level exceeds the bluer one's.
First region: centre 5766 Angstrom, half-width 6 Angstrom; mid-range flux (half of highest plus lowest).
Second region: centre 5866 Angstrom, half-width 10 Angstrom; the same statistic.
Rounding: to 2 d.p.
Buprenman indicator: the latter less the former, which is -0.10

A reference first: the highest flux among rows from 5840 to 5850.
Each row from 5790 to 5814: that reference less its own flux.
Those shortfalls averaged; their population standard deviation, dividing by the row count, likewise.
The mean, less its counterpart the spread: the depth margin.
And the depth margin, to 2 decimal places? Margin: -0.19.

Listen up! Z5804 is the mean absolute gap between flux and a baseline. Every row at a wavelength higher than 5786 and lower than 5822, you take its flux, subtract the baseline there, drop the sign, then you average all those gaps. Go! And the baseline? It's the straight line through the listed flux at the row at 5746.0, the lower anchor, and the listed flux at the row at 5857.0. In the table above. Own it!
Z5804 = 0.25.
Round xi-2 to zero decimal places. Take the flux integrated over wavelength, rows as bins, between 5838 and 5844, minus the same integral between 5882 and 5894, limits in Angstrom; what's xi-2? -12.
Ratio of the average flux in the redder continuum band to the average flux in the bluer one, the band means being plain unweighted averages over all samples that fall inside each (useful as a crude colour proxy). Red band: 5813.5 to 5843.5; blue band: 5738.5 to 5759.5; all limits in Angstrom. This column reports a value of 1.02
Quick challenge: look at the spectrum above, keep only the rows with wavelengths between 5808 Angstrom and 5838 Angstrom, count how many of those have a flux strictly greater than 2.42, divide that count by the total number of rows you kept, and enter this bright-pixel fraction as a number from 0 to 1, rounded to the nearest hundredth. 0.40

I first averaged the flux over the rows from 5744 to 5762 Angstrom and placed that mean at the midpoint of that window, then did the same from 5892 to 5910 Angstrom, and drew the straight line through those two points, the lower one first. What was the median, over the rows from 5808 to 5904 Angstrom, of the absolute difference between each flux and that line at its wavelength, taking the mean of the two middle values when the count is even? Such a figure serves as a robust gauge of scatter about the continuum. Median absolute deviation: 0.11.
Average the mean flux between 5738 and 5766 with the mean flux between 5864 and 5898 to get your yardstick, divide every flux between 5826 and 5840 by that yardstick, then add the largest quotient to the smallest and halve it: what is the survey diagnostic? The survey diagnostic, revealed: 0.98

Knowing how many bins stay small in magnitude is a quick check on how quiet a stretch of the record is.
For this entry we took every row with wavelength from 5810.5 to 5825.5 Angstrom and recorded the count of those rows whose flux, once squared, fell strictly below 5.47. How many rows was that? 2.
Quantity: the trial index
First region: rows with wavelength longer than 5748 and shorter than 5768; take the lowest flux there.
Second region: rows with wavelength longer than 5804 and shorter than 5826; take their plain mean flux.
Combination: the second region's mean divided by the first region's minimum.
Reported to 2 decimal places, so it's 1.19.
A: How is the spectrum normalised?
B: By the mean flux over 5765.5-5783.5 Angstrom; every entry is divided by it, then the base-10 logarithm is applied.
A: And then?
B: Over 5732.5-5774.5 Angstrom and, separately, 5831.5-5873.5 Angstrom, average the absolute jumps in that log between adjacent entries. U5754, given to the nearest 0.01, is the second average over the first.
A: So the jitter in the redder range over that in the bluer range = 1.09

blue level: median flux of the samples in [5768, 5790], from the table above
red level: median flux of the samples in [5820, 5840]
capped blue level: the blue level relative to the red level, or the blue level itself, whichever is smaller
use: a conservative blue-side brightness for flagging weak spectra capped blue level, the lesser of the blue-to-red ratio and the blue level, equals 1.02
